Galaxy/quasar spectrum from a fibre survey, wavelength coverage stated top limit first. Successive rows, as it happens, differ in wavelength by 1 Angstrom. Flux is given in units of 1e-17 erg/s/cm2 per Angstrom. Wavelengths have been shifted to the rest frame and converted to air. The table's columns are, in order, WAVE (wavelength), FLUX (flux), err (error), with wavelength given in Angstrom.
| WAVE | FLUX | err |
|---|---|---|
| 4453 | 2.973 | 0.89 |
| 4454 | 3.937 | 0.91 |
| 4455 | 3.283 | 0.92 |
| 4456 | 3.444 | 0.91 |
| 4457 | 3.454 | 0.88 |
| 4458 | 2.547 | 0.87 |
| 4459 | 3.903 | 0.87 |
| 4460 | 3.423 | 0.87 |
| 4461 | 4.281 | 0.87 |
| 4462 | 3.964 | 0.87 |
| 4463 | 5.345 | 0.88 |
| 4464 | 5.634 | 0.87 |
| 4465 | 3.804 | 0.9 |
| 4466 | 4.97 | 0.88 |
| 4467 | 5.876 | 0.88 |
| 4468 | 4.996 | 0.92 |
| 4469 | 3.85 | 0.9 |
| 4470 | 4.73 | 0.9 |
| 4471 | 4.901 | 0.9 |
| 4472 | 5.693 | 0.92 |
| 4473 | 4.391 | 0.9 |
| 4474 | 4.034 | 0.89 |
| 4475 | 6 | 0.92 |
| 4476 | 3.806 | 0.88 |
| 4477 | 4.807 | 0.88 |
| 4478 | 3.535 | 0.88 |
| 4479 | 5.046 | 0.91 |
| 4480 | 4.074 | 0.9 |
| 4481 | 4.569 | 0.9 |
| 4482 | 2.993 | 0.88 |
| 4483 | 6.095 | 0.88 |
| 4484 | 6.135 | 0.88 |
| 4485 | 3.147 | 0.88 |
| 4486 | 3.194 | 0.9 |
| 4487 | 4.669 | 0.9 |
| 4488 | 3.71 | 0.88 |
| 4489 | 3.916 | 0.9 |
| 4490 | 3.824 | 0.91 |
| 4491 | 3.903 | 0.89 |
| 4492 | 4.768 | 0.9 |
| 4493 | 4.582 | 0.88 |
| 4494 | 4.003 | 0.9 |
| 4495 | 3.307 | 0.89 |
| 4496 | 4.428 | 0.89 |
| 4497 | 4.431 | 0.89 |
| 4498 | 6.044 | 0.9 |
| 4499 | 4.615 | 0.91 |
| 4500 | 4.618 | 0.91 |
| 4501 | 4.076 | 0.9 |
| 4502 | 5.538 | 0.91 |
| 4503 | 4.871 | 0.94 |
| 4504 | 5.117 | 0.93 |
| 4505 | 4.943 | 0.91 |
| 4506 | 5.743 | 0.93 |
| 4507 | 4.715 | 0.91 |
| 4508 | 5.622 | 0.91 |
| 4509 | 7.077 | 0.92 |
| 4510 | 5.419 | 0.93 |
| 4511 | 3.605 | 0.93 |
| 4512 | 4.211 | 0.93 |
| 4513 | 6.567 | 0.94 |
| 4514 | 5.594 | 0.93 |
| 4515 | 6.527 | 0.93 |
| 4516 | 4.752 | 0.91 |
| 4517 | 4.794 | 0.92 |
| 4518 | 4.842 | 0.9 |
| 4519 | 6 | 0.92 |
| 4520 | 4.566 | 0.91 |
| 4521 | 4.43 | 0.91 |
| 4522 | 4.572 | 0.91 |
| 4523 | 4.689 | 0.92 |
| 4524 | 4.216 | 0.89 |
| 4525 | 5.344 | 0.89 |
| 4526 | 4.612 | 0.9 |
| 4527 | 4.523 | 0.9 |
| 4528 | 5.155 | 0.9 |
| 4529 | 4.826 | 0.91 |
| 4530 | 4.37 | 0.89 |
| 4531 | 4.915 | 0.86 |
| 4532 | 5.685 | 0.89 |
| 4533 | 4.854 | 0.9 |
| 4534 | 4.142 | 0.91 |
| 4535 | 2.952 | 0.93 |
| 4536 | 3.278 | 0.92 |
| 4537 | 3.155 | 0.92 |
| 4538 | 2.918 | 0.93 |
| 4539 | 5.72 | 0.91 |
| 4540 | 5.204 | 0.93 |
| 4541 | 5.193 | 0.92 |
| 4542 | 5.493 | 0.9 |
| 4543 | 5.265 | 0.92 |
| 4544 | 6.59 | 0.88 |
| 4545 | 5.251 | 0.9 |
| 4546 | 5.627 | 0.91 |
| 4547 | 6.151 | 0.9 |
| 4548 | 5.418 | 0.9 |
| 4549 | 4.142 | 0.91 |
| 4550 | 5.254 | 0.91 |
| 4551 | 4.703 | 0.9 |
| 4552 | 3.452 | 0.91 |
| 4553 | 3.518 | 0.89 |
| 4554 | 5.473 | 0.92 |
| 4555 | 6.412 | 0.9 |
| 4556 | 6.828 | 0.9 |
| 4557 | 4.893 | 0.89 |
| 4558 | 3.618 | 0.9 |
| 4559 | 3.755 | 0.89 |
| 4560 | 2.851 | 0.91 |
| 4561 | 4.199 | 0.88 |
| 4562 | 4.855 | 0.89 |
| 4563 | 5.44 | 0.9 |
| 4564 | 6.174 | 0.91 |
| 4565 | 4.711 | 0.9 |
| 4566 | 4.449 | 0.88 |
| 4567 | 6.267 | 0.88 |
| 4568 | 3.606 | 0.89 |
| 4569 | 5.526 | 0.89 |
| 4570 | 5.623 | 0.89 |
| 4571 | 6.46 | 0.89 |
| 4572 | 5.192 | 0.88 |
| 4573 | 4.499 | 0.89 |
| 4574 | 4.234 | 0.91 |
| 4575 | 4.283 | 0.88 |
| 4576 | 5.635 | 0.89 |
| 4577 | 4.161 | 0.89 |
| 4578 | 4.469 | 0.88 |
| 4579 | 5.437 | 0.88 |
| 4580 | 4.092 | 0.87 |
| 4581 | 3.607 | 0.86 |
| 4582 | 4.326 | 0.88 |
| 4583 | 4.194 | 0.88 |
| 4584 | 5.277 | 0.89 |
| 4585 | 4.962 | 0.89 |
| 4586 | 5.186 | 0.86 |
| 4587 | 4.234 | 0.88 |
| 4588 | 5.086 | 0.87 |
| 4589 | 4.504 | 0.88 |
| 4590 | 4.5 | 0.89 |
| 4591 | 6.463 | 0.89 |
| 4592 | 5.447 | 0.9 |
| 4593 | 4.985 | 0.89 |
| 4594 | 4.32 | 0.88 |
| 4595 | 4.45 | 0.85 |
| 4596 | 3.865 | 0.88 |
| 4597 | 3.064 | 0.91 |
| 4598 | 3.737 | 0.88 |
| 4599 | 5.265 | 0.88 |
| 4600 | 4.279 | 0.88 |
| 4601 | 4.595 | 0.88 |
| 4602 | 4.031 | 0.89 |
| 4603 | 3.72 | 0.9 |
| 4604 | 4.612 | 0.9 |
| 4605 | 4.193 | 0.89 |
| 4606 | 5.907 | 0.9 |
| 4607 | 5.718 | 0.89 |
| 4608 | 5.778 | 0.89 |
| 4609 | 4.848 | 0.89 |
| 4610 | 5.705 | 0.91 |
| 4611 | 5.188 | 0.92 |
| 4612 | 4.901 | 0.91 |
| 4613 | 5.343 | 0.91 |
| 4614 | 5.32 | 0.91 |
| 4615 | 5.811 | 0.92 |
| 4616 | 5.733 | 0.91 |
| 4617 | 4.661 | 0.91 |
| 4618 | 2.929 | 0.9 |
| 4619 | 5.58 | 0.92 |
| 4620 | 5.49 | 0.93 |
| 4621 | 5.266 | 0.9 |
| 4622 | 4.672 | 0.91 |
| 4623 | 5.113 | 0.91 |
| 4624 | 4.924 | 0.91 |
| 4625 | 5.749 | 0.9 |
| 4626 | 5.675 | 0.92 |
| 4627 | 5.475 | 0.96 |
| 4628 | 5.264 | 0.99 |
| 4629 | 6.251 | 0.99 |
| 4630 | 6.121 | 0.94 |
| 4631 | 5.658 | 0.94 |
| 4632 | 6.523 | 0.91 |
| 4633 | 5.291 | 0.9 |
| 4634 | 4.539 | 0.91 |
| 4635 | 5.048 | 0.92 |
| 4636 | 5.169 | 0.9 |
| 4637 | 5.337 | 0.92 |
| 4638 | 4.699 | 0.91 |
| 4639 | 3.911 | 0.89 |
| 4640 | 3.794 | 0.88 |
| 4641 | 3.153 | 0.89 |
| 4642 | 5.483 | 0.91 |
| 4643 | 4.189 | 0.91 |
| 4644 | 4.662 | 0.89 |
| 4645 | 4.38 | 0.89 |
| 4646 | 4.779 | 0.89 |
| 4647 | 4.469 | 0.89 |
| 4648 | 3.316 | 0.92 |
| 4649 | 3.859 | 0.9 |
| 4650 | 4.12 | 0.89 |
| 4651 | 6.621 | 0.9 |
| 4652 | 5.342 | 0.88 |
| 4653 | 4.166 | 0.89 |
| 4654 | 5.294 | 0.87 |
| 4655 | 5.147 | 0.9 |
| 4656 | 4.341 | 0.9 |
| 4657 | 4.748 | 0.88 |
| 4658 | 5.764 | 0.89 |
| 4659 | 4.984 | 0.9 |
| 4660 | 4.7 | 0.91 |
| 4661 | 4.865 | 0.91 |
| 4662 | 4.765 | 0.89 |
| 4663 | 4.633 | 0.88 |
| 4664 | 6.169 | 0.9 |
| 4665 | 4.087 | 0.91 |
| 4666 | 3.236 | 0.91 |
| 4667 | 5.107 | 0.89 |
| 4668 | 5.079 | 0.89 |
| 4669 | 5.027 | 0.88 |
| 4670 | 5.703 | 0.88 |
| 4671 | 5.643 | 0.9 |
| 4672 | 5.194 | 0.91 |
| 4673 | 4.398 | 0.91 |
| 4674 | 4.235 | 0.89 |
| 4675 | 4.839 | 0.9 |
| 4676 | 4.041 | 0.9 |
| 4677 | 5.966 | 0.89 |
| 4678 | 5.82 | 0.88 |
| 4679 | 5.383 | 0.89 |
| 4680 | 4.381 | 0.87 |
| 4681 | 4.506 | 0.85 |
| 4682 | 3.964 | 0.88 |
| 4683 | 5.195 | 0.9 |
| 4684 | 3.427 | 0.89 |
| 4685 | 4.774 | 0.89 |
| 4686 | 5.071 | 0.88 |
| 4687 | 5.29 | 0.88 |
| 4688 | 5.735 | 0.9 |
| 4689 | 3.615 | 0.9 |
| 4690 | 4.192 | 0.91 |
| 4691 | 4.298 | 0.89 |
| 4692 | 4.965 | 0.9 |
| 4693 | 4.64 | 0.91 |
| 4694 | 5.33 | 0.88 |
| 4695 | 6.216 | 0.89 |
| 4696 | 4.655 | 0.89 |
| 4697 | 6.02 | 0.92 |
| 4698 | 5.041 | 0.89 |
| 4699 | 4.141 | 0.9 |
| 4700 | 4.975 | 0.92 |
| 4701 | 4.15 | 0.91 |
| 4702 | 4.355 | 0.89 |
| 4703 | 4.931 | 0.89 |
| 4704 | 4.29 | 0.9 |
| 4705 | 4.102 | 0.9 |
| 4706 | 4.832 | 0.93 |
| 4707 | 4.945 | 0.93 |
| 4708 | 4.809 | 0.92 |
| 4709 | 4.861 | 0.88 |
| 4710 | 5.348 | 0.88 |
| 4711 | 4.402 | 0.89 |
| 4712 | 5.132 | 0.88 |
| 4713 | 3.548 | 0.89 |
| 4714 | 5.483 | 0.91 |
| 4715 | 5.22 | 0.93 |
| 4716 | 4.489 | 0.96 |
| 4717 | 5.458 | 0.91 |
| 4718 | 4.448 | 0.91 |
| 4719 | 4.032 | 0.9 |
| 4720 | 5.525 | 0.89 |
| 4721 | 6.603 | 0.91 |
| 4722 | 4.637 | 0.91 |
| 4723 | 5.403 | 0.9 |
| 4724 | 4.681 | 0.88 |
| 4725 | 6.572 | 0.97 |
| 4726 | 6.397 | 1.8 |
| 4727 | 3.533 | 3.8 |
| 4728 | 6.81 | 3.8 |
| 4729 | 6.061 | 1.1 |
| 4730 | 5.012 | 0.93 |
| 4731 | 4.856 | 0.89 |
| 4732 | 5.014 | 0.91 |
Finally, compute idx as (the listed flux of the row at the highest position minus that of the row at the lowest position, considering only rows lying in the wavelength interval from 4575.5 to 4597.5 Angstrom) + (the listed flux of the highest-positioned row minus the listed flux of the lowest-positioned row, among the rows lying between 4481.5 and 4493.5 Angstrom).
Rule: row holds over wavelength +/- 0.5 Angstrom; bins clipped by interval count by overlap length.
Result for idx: -1.0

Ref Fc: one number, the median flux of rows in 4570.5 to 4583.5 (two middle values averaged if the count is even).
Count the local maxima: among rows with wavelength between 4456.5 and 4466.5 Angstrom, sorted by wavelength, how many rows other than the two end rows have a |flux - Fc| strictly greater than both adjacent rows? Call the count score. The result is 3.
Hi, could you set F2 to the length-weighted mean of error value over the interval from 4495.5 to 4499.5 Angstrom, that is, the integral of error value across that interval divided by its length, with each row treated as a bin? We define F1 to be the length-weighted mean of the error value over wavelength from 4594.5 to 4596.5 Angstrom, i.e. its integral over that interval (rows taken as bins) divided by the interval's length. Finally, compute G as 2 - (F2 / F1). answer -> 0.96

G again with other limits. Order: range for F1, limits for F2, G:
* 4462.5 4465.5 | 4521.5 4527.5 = 0.98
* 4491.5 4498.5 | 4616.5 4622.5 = 0.98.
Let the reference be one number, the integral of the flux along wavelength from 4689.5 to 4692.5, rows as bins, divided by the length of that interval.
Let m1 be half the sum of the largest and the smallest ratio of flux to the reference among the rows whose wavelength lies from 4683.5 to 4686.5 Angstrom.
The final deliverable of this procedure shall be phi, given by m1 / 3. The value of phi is 0.316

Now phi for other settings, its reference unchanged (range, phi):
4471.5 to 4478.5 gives 0.354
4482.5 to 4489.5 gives 0.345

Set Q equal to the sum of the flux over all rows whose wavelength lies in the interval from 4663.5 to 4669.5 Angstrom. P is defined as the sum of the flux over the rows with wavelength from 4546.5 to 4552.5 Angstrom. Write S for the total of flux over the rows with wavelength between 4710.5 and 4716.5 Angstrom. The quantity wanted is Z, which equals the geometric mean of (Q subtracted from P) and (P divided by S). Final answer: 0.7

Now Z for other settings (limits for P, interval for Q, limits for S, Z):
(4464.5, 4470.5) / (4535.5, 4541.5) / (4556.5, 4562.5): 1.8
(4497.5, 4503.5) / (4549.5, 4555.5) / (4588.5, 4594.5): 1.0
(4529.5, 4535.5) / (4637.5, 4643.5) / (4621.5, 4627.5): 1.2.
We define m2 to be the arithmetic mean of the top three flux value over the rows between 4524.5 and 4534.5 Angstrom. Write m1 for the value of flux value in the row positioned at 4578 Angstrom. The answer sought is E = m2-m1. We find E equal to 0.9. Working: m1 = 4.469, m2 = 5.4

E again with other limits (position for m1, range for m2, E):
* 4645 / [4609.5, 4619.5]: 1.4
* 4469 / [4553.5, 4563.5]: 2.4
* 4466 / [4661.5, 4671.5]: 0.9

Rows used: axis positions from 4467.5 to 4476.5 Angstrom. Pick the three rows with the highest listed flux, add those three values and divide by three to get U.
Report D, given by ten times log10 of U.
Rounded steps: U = 5.6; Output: 7.45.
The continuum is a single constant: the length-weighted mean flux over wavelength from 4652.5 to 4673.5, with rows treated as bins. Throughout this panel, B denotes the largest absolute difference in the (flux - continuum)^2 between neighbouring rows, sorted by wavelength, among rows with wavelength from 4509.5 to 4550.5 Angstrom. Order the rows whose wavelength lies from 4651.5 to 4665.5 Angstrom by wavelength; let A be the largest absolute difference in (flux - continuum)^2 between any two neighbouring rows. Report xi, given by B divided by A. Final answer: 2.2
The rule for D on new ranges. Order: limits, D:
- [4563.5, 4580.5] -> 7.99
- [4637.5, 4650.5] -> 6.98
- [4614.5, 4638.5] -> 7.99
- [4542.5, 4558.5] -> 8.20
